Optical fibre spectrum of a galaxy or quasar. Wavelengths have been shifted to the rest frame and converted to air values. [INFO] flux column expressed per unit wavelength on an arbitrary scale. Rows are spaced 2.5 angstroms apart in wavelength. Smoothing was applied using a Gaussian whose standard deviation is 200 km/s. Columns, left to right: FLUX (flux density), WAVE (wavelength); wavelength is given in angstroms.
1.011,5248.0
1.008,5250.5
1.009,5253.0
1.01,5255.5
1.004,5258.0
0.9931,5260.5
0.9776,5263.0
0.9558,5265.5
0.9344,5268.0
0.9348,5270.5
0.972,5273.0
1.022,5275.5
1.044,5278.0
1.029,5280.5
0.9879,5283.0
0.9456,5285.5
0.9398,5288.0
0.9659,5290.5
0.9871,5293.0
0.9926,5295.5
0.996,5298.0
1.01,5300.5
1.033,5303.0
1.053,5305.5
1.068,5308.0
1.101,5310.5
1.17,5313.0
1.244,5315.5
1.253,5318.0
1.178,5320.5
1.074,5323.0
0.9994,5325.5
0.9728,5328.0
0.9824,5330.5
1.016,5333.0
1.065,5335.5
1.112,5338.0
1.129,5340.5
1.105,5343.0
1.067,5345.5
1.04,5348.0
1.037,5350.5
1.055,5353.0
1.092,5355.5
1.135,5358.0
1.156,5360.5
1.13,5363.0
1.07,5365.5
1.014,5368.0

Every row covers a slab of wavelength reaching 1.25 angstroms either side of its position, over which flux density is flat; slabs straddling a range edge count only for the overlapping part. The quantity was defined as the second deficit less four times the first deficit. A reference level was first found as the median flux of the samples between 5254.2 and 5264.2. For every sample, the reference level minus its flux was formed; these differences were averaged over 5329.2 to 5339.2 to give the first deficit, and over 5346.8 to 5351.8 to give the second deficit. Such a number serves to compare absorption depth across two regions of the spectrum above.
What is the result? 0.14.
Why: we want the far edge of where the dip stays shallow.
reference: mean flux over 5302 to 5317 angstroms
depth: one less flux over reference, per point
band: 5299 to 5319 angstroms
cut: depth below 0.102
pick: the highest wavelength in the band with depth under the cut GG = 5318.0 angstroms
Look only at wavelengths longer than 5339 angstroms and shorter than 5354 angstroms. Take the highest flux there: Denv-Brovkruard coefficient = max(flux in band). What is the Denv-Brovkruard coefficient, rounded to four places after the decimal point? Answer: 1.1290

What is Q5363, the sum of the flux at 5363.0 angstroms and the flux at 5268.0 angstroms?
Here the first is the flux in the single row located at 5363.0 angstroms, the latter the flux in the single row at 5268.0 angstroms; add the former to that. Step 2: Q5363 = 2.06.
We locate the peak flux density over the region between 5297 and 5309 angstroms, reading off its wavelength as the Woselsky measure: 5308.0 angstroms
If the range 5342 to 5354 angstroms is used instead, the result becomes 5343.0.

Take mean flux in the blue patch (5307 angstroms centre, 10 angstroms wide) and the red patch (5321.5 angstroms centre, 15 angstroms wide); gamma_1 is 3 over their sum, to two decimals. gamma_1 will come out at 1.37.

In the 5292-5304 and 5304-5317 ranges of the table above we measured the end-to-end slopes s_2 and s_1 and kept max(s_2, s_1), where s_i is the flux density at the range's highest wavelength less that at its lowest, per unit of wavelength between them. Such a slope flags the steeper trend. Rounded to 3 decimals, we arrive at 0.019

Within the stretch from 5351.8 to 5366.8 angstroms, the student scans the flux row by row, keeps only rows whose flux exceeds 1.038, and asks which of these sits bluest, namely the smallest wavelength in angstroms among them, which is 5353.0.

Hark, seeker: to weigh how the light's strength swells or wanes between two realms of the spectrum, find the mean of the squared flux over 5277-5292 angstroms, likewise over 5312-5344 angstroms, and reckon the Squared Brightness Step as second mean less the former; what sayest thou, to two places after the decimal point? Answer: 0.25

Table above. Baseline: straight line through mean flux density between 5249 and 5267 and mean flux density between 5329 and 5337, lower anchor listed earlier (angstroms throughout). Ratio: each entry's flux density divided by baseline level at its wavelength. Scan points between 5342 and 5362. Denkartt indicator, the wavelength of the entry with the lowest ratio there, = 5350.5 angstroms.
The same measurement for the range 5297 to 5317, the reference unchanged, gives 5298.0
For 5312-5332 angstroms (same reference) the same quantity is 5328.0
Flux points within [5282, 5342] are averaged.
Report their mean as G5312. 1.05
